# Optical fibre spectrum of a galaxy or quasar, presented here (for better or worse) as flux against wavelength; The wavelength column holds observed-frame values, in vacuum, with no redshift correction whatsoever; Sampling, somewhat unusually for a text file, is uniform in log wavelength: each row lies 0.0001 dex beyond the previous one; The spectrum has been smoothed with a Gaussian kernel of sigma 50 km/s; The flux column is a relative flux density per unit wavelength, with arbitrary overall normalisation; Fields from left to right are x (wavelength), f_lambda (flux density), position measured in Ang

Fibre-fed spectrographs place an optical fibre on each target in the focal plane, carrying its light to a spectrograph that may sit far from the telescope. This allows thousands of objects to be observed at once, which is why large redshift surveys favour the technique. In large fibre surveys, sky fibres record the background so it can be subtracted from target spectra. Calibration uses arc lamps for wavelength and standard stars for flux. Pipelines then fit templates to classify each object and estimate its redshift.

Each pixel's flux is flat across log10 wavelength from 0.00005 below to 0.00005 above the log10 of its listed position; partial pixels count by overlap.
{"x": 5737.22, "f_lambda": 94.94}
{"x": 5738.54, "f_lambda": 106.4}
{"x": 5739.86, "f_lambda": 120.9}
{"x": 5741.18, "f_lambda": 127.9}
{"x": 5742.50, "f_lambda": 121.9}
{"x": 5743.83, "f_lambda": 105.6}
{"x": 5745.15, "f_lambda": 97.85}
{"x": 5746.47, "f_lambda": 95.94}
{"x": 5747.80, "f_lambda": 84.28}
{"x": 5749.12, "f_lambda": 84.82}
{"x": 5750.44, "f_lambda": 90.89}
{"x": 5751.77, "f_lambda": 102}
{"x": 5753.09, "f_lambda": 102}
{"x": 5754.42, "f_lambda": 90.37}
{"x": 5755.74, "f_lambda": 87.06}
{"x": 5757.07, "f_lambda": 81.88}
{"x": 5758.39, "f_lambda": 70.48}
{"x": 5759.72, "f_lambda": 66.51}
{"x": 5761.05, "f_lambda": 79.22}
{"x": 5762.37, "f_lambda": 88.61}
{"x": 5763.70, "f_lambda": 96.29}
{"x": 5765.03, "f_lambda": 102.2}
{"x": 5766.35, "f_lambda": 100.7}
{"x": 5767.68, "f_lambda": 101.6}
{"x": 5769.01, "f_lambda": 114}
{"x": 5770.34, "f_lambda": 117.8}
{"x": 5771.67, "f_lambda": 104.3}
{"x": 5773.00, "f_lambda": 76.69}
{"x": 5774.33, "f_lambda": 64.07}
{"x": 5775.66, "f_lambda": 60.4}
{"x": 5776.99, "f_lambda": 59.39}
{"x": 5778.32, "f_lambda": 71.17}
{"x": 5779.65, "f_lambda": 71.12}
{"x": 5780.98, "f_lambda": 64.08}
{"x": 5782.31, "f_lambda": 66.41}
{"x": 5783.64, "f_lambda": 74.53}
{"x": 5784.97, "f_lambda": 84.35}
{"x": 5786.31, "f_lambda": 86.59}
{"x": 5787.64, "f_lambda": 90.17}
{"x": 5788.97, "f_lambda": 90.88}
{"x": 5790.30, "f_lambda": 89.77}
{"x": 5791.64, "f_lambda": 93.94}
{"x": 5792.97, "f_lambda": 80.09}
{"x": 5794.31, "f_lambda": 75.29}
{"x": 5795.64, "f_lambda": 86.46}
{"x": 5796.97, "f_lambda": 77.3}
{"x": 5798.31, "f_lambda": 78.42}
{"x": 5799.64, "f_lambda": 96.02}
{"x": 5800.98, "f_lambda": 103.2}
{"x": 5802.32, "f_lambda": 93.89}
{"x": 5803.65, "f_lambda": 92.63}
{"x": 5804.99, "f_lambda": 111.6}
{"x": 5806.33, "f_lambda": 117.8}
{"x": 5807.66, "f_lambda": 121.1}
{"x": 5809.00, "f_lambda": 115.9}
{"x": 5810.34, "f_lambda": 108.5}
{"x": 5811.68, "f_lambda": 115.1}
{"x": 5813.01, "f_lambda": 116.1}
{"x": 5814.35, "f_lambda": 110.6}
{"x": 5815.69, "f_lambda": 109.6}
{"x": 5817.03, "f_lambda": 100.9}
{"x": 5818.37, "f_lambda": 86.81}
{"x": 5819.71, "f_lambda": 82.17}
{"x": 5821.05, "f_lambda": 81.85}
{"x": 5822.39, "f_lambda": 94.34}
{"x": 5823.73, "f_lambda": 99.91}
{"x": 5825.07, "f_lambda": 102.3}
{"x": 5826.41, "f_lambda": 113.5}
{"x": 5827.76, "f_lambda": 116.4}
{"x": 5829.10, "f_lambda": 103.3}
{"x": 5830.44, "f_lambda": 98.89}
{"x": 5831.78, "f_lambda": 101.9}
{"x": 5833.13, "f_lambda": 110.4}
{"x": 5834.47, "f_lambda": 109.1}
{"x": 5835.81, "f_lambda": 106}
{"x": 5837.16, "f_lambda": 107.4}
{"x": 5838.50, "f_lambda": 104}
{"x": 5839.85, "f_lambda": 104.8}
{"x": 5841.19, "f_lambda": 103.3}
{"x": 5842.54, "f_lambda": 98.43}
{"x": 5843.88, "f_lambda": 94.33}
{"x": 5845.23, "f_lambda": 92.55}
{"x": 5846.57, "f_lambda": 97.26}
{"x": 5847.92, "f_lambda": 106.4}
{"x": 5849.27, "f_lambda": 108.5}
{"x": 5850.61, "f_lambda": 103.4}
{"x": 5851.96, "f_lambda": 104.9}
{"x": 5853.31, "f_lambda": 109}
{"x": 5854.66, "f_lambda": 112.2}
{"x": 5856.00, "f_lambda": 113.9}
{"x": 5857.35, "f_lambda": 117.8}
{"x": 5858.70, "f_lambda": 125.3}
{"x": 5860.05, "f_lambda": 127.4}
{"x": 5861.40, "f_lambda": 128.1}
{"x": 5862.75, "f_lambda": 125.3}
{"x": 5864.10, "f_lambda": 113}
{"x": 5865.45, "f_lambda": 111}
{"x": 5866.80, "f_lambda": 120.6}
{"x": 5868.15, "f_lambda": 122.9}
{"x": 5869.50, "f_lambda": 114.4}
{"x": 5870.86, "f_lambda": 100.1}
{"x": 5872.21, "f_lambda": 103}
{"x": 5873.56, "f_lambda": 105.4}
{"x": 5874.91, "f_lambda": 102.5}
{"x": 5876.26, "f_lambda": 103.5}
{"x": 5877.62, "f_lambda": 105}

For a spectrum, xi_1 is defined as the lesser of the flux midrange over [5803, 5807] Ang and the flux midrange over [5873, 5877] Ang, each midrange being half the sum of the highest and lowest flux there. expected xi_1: 104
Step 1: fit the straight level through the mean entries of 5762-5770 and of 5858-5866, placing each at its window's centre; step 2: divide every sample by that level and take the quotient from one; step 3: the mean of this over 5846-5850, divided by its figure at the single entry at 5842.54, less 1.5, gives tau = -0.7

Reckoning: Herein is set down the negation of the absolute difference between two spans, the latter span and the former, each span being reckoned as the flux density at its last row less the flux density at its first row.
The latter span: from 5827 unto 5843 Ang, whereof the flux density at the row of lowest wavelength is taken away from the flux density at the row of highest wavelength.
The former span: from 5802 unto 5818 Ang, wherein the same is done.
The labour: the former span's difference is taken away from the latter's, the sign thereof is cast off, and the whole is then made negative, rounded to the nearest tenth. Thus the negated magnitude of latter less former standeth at -25.0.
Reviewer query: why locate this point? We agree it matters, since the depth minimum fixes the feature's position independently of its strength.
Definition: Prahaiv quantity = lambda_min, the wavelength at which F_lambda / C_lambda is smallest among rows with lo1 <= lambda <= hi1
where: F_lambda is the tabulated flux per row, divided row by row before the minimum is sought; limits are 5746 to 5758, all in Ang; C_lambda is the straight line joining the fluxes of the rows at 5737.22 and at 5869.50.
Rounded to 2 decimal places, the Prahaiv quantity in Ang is 5757.07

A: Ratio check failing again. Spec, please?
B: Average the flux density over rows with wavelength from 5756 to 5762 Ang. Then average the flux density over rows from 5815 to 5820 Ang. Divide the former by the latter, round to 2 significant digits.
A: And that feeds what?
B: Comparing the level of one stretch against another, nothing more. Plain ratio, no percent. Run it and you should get 0.79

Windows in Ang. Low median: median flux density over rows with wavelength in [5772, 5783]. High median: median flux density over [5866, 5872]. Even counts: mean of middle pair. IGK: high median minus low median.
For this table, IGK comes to 52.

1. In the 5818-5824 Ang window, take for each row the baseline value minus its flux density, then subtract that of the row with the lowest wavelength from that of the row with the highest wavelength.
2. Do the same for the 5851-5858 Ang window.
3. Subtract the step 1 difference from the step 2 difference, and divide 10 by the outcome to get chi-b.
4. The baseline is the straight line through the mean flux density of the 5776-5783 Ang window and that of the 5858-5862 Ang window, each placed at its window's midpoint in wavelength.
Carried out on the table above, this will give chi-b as 44.9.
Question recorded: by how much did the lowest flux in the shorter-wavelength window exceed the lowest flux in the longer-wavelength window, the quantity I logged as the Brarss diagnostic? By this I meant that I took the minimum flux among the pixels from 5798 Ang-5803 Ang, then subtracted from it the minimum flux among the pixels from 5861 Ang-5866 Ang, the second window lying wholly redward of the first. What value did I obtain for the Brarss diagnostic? -33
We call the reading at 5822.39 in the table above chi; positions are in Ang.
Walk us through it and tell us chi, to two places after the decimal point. 94.34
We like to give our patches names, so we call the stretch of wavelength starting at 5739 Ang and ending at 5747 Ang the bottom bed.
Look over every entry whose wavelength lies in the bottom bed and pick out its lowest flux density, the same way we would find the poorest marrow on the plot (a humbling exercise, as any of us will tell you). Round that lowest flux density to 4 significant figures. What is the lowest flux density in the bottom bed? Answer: 95.94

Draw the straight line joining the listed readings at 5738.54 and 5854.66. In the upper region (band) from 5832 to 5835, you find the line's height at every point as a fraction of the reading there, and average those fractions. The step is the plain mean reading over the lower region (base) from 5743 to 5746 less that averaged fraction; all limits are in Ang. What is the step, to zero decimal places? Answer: 101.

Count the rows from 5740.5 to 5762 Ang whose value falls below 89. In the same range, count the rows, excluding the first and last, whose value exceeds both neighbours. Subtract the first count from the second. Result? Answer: -7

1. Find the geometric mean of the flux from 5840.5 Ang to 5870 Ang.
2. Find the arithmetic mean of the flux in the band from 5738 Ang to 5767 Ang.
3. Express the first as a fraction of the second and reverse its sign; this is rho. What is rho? -1.16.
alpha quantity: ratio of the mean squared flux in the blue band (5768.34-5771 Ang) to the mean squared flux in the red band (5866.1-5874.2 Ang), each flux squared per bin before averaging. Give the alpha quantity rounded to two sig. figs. 1.1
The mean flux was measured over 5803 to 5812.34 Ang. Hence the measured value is 112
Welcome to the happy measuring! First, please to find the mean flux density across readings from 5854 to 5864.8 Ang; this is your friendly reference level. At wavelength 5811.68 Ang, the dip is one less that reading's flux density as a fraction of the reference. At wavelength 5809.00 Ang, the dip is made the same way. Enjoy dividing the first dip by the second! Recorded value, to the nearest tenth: 1.2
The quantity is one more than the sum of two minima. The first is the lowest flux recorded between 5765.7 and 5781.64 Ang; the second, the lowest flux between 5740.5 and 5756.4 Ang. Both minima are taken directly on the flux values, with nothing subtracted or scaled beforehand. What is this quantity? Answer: 145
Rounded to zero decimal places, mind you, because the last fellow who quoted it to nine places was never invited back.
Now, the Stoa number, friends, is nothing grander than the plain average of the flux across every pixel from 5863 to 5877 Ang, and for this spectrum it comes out 110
